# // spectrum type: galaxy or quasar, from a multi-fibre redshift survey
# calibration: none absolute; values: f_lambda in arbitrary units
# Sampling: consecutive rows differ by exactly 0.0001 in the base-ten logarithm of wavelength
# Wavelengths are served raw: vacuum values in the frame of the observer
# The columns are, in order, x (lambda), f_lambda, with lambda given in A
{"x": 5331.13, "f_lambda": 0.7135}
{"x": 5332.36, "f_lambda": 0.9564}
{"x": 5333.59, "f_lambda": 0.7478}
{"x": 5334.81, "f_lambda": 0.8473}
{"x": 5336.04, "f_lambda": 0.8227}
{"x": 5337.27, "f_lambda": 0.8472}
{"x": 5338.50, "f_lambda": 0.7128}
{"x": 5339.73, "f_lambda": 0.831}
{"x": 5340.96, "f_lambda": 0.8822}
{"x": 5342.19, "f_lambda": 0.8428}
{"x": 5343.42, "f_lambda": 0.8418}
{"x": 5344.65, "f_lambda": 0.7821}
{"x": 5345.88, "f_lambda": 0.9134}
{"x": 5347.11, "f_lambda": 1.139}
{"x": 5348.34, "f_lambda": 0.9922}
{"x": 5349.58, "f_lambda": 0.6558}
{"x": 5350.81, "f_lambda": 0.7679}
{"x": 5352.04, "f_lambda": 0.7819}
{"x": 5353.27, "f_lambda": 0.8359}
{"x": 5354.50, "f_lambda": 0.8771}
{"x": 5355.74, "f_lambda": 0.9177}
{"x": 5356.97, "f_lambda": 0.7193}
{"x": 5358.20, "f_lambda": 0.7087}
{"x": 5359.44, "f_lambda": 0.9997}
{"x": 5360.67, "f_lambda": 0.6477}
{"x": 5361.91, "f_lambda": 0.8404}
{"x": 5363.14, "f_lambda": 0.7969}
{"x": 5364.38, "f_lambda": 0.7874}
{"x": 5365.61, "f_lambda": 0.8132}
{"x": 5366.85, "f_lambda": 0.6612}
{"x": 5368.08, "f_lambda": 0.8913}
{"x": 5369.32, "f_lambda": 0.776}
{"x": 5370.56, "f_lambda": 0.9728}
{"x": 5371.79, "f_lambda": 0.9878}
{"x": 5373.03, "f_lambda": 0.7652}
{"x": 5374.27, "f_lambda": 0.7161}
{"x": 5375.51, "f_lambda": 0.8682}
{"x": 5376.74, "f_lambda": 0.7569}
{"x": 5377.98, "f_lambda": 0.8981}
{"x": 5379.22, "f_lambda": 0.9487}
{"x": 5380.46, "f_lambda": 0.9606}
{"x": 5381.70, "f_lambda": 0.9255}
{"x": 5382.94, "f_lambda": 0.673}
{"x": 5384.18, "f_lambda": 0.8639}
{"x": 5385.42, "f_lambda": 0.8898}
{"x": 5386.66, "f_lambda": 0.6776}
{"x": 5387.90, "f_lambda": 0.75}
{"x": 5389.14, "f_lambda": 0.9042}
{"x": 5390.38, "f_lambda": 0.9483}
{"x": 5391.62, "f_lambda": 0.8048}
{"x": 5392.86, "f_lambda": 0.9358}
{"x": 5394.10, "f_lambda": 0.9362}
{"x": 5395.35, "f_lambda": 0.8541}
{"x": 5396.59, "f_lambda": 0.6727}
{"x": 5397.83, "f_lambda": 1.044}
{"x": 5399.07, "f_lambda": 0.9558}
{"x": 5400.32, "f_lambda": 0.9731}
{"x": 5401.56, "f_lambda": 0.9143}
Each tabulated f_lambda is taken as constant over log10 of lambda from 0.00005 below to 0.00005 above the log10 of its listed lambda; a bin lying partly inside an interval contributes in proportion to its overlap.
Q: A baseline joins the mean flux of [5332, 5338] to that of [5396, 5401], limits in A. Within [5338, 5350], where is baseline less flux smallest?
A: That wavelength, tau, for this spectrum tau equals 5347.11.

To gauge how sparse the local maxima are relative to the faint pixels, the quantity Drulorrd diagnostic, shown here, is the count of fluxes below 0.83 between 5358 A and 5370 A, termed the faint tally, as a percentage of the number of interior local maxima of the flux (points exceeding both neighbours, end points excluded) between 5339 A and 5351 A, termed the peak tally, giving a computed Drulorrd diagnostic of 350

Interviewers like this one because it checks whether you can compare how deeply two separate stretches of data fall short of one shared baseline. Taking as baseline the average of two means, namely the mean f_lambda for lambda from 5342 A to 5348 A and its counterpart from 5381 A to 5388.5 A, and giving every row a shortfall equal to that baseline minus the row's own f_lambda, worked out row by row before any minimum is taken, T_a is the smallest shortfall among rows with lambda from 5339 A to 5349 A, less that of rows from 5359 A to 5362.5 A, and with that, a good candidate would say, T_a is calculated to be -0.14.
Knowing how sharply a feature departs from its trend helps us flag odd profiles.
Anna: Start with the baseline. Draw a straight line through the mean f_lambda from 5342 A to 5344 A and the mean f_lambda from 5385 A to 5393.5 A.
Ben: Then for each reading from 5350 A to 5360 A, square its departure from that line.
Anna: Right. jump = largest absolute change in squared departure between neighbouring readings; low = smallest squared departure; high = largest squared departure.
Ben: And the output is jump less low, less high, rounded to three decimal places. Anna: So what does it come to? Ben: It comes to -0.015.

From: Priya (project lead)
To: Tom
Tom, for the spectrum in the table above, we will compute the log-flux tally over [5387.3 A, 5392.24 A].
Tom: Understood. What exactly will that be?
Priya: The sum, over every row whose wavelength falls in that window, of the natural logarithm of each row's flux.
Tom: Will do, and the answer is -0.66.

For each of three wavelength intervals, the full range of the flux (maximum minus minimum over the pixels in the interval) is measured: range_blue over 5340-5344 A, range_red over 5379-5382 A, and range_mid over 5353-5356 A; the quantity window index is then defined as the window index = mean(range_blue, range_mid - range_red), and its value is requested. 0.044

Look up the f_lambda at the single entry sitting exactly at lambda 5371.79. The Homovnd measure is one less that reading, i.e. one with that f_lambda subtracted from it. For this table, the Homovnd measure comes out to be 0.01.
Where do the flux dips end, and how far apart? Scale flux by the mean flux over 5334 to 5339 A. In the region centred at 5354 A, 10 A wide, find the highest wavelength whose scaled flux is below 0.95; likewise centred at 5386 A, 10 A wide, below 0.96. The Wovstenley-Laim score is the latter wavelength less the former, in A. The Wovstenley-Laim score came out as 29.7 A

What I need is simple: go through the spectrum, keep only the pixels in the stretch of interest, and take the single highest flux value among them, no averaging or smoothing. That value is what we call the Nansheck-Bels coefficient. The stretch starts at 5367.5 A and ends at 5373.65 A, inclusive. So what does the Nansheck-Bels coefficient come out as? 0.9878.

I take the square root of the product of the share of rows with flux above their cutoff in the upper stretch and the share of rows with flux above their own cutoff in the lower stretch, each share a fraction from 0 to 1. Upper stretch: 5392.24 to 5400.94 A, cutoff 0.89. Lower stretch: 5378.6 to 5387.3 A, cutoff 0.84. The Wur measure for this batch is 0.7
